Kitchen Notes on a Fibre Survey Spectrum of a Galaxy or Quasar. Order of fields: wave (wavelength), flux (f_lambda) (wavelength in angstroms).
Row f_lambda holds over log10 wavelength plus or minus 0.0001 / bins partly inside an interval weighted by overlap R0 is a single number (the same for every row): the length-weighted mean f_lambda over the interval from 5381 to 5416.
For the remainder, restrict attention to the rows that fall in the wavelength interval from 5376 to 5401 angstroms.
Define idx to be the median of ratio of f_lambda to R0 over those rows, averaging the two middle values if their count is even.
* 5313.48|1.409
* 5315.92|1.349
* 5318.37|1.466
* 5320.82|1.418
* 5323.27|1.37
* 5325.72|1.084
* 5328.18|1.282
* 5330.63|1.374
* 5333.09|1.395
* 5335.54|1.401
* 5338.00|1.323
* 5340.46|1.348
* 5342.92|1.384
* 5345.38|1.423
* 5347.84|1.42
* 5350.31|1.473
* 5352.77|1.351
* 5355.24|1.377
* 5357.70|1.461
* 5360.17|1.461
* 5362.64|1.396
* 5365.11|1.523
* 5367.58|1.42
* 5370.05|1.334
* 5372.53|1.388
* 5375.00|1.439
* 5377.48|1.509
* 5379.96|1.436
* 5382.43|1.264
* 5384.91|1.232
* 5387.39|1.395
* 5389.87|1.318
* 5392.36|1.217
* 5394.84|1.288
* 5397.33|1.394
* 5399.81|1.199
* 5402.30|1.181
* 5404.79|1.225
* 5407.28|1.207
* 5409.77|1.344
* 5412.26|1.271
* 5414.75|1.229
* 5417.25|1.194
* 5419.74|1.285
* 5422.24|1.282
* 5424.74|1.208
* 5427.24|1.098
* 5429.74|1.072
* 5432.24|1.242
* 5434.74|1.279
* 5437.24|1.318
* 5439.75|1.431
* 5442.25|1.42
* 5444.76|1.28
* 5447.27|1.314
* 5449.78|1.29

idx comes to 1.03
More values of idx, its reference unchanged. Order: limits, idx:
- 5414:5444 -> 0.99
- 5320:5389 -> 1.10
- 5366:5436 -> 1.00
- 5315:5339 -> 1.08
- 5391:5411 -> 0.96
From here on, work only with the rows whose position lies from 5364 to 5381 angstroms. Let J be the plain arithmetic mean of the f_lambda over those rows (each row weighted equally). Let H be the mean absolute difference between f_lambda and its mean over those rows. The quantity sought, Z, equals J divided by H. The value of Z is 31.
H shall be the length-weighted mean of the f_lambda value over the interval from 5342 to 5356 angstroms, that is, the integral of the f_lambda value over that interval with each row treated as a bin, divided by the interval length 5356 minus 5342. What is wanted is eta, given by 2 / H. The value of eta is 1.42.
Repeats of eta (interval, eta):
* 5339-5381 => 1.41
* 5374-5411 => 1.53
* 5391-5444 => 1.59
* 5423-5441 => 1.62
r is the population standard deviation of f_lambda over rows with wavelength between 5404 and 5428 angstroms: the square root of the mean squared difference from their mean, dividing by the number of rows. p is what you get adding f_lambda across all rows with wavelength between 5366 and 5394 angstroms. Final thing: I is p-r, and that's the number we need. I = 15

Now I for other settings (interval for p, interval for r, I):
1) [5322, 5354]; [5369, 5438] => 18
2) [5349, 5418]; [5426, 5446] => 37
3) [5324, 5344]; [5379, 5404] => 11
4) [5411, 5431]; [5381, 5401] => 10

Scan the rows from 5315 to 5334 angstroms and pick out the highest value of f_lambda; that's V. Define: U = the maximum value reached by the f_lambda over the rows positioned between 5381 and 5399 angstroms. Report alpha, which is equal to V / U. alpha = 1.05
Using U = 1.395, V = 1.466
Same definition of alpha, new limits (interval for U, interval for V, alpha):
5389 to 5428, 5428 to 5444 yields 1.03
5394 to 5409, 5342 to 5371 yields 1.09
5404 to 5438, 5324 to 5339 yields 1.04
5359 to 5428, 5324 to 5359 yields 0.97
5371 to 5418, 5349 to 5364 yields 0.98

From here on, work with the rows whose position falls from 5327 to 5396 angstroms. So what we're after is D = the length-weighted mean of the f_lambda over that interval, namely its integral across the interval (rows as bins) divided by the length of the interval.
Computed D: 1.38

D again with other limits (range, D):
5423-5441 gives 1.24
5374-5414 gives 1.31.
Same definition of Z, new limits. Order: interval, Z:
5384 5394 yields 20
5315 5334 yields 17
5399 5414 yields 27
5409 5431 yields 18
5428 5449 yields 17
